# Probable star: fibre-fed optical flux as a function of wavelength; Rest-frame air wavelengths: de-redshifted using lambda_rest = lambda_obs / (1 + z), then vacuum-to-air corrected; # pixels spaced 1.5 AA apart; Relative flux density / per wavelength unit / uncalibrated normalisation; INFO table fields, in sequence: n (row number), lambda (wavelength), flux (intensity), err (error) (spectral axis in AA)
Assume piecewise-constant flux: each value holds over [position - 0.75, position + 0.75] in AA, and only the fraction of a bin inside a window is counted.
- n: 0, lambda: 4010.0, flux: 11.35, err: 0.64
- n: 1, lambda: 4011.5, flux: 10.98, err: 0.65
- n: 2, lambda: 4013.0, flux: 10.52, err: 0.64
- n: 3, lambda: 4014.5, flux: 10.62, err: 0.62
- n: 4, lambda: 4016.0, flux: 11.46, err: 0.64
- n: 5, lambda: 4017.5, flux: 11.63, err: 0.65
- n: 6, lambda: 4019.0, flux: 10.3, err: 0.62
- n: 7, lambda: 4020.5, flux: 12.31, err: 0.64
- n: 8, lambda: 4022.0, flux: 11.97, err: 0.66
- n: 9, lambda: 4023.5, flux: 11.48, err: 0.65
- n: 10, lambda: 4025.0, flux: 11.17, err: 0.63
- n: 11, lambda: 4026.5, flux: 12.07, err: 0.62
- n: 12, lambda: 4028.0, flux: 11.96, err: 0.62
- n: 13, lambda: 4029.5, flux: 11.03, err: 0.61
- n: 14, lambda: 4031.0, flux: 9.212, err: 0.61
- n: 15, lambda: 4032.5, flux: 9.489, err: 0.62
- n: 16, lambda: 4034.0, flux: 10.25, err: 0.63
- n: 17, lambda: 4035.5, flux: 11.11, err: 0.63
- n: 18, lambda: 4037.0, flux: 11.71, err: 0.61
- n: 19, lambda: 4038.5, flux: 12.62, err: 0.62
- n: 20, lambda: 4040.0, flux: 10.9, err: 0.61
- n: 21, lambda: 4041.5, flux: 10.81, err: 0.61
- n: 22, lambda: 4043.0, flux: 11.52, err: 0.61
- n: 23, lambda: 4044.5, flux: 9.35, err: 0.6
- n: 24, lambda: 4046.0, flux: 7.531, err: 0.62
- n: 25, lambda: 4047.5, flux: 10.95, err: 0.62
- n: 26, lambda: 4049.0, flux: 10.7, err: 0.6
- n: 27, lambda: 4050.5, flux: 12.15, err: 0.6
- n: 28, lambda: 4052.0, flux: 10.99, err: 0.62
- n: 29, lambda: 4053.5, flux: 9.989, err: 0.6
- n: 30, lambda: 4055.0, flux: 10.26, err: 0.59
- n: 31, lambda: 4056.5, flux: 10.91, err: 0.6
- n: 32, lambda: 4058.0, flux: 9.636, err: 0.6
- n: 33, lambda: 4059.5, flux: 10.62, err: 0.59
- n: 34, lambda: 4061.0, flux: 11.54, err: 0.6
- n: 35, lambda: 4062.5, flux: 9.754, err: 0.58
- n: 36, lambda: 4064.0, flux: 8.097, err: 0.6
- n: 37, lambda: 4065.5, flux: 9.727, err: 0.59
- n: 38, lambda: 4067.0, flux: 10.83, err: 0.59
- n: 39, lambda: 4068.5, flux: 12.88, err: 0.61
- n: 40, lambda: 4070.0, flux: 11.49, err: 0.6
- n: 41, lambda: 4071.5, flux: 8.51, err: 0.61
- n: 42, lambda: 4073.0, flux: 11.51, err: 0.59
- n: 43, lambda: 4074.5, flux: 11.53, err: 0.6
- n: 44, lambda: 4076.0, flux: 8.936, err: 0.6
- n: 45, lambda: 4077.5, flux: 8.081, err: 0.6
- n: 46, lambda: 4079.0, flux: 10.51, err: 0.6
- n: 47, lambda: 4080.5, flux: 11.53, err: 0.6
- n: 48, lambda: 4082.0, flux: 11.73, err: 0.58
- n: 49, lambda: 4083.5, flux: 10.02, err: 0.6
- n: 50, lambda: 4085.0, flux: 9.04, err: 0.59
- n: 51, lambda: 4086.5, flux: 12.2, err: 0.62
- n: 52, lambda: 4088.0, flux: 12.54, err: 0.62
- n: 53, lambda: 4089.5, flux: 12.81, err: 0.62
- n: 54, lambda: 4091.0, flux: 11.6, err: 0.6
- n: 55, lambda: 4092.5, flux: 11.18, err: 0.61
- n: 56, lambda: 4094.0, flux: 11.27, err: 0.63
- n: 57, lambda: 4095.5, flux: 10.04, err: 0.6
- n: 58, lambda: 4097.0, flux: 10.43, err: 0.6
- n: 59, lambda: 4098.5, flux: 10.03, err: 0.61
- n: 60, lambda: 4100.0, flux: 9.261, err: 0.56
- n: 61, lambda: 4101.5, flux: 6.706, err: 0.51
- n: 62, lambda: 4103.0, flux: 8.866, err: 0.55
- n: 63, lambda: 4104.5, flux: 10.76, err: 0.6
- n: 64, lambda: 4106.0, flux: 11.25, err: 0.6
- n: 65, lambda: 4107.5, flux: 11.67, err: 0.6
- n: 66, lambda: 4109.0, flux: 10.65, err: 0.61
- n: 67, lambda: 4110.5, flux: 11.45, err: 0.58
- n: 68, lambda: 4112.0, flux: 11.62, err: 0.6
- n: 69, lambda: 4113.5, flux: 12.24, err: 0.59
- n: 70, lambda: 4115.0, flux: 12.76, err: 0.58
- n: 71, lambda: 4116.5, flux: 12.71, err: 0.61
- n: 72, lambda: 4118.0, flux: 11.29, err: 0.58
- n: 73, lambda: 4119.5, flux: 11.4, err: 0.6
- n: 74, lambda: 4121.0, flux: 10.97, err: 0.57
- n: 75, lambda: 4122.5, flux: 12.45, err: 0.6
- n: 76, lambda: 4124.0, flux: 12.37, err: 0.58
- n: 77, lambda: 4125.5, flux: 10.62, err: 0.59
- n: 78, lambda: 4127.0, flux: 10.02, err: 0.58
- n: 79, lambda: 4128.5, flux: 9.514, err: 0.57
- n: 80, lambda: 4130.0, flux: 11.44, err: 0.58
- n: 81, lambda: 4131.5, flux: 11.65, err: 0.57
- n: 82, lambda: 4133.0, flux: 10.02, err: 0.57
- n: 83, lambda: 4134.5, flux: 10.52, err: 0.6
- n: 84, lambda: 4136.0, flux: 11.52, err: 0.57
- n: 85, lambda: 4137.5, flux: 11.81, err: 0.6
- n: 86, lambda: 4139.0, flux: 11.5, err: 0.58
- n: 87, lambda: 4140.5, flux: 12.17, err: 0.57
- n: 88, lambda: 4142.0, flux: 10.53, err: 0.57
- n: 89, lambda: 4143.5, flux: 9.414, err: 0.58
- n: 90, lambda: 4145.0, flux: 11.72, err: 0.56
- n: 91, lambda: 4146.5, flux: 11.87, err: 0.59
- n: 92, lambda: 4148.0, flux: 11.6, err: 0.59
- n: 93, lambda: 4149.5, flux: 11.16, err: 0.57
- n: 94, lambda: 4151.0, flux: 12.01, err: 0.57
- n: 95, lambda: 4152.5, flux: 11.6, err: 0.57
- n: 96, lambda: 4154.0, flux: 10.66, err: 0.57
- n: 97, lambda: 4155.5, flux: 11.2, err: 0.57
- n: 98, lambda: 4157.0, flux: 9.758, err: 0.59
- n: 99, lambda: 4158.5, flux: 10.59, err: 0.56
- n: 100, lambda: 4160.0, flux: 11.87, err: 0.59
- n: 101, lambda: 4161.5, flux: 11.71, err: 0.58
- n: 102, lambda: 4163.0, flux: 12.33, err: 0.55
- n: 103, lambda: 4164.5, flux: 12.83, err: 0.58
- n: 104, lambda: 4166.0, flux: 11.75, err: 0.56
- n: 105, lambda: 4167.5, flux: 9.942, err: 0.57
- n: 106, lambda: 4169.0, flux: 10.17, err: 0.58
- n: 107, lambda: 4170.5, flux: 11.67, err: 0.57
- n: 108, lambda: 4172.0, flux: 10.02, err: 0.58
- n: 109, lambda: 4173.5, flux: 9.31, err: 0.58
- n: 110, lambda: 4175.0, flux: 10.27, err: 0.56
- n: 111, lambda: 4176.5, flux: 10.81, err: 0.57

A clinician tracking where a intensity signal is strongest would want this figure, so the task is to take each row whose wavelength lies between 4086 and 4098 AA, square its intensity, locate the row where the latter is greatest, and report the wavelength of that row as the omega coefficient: 4089.5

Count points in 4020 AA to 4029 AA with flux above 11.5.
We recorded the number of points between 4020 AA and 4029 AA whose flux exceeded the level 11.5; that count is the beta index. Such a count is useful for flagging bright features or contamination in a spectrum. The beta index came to 4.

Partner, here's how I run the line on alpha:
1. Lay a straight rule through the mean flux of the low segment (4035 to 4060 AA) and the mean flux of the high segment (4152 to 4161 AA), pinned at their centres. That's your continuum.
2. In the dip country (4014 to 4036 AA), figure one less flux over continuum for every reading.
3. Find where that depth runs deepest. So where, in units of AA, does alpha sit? 4031.0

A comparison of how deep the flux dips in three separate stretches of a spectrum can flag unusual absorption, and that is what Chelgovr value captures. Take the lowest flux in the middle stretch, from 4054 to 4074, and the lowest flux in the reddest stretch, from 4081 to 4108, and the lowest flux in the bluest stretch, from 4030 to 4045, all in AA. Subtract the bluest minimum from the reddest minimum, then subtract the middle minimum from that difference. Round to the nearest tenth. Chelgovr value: -10.6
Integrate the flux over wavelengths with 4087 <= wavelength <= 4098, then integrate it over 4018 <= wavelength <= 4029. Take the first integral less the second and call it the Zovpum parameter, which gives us -2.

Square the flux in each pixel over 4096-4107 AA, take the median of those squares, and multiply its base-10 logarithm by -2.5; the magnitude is -5.01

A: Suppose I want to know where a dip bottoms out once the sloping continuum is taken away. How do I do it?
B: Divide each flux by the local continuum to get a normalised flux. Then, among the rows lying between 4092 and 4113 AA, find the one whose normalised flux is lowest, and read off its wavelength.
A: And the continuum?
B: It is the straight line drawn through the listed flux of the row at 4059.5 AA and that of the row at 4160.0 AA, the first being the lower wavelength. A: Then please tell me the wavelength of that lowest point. 4101.5 AA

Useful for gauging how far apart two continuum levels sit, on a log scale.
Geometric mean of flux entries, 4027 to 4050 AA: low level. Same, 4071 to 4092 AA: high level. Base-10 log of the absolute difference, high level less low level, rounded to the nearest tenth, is -1.0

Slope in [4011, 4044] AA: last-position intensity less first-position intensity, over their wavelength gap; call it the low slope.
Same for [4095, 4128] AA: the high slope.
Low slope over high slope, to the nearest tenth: -27.0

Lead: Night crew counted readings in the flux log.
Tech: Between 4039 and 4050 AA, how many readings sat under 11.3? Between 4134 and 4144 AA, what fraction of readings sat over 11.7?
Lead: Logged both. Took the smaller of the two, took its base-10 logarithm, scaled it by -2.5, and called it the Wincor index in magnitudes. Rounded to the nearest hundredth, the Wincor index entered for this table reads 1.36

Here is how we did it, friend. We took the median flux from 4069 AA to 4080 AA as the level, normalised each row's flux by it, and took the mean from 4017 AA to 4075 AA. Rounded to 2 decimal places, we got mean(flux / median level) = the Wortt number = 1.03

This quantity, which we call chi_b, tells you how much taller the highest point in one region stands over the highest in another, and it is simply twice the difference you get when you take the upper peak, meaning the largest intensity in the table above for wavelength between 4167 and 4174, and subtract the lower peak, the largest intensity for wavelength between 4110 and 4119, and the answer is -2.2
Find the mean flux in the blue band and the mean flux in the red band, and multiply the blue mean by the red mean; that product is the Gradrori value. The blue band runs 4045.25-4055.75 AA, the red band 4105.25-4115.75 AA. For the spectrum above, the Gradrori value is 121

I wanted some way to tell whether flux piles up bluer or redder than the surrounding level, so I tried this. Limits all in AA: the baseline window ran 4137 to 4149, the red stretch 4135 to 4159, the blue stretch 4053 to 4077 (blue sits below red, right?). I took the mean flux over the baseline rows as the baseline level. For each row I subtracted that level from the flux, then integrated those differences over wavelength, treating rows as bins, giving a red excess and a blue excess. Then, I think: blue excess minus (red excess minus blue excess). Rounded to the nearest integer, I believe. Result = -42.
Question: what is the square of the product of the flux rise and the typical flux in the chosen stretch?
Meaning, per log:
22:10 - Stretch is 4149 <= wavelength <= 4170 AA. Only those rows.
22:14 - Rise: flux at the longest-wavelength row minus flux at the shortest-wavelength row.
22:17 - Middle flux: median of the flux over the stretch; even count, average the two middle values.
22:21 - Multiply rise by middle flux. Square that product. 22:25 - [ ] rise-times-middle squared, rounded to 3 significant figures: 127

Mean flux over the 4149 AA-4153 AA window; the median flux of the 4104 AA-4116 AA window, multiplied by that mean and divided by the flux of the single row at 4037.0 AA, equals 11.4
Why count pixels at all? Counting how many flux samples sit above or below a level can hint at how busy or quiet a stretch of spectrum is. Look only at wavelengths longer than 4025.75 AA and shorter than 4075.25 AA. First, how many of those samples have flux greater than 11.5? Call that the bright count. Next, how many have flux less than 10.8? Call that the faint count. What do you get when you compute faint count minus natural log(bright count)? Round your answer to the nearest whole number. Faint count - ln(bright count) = 12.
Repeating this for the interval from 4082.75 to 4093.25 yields 1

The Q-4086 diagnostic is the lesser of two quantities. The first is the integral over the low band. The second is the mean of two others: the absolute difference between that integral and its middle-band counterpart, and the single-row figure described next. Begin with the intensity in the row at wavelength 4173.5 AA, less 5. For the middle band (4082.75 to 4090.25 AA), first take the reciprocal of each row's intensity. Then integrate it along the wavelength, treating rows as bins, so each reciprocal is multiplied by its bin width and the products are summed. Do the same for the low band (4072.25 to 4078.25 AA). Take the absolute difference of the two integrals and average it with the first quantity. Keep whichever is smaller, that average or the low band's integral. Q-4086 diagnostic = 0.61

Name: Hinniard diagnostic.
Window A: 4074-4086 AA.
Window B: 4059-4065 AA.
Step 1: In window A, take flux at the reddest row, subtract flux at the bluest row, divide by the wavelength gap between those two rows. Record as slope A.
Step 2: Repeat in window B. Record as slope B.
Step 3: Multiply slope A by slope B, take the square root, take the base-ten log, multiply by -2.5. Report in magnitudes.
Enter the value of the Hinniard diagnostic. 1.1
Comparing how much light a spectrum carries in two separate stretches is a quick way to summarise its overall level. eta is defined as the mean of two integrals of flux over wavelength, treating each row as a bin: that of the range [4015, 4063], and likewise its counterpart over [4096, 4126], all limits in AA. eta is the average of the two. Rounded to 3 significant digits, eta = 425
